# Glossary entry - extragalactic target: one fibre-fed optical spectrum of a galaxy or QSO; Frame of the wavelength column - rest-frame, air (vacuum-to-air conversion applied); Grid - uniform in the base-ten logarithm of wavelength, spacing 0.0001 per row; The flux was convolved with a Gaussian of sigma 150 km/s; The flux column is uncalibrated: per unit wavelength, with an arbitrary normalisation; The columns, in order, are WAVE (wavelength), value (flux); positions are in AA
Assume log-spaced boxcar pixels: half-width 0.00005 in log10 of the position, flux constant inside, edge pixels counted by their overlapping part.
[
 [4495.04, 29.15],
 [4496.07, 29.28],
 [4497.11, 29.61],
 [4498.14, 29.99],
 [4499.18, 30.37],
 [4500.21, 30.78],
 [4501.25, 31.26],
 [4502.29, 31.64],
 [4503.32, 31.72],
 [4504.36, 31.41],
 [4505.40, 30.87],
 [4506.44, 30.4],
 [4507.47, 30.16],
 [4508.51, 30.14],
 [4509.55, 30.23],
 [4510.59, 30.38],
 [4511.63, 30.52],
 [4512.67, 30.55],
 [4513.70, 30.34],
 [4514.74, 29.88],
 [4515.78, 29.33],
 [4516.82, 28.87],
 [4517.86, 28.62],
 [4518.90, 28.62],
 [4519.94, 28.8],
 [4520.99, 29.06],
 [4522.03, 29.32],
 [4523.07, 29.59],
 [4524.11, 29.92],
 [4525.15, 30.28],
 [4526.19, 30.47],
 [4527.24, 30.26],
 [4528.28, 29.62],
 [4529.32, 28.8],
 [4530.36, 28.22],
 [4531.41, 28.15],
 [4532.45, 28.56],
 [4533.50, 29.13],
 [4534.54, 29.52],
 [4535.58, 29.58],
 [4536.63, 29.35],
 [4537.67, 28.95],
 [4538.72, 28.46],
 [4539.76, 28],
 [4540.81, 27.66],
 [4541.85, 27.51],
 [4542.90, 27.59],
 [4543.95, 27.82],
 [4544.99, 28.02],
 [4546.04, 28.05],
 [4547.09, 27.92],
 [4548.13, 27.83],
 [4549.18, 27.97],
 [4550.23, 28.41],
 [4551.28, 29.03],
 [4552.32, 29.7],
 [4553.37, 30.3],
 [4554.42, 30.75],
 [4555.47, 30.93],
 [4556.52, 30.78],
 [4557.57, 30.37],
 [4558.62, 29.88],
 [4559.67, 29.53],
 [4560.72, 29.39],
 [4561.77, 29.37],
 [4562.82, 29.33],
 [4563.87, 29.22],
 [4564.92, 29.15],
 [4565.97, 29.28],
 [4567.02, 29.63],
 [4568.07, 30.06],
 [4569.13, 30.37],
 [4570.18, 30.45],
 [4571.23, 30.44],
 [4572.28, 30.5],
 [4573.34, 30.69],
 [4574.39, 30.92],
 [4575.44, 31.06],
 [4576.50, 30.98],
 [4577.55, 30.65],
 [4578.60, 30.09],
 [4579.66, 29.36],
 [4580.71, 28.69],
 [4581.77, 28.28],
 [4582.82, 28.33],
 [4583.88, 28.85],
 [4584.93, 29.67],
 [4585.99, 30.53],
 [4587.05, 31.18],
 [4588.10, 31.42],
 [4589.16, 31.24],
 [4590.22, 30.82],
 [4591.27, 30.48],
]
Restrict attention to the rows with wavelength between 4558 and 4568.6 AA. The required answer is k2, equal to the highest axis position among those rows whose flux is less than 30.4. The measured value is 4568.07 AA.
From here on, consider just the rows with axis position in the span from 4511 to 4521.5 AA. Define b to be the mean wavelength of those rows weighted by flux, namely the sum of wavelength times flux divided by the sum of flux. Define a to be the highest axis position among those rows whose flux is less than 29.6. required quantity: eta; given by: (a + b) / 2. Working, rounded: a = 4520.99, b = 4516.2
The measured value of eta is 4518.6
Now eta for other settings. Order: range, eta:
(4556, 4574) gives 4565.5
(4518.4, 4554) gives 4543.6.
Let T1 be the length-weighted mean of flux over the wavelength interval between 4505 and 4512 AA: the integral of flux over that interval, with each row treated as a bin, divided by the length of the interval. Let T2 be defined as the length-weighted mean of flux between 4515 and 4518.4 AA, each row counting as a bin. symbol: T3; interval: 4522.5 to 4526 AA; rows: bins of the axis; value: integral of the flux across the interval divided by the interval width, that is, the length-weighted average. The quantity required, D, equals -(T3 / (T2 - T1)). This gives 22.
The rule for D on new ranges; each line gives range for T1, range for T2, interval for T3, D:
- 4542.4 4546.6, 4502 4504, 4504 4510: -8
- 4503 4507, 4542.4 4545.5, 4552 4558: 9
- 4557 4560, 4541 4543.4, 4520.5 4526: 13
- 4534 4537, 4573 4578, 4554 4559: -22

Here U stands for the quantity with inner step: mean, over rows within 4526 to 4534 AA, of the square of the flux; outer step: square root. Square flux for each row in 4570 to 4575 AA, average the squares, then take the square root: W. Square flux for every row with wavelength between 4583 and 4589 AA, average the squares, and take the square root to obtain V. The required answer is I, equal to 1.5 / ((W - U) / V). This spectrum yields 32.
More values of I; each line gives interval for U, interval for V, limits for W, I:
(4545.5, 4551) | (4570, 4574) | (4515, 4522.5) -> 50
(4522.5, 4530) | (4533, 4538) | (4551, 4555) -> 445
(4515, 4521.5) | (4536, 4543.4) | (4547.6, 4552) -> -74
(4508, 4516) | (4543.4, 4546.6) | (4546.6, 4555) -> -36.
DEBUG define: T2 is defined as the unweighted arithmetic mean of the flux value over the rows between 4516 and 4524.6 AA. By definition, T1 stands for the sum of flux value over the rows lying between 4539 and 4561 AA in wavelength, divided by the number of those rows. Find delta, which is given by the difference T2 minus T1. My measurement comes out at 0.2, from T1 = 28.9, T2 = 29.1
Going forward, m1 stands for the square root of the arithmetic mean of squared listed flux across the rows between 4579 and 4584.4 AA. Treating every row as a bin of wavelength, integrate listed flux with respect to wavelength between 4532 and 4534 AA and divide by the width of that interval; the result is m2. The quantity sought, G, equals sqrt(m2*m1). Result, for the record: 28.7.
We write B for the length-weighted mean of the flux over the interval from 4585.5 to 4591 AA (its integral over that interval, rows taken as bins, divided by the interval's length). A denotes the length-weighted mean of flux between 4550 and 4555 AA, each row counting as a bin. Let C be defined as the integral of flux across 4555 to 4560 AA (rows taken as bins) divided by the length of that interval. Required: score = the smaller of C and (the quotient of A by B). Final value 0.96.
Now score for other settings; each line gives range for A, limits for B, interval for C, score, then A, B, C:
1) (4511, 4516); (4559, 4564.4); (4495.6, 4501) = 1.03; 30.2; 29.4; 30.1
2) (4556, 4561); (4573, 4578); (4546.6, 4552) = 0.97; 30.0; 30.9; 28.3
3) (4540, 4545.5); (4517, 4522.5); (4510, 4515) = 0.96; 27.7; 28.8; 30.4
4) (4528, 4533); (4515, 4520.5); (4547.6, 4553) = 0.99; 28.6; 28.9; 28.7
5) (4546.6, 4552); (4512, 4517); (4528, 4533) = 0.95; 28.3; 29.9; 28.6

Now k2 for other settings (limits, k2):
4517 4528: 4527.24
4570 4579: 4578.60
